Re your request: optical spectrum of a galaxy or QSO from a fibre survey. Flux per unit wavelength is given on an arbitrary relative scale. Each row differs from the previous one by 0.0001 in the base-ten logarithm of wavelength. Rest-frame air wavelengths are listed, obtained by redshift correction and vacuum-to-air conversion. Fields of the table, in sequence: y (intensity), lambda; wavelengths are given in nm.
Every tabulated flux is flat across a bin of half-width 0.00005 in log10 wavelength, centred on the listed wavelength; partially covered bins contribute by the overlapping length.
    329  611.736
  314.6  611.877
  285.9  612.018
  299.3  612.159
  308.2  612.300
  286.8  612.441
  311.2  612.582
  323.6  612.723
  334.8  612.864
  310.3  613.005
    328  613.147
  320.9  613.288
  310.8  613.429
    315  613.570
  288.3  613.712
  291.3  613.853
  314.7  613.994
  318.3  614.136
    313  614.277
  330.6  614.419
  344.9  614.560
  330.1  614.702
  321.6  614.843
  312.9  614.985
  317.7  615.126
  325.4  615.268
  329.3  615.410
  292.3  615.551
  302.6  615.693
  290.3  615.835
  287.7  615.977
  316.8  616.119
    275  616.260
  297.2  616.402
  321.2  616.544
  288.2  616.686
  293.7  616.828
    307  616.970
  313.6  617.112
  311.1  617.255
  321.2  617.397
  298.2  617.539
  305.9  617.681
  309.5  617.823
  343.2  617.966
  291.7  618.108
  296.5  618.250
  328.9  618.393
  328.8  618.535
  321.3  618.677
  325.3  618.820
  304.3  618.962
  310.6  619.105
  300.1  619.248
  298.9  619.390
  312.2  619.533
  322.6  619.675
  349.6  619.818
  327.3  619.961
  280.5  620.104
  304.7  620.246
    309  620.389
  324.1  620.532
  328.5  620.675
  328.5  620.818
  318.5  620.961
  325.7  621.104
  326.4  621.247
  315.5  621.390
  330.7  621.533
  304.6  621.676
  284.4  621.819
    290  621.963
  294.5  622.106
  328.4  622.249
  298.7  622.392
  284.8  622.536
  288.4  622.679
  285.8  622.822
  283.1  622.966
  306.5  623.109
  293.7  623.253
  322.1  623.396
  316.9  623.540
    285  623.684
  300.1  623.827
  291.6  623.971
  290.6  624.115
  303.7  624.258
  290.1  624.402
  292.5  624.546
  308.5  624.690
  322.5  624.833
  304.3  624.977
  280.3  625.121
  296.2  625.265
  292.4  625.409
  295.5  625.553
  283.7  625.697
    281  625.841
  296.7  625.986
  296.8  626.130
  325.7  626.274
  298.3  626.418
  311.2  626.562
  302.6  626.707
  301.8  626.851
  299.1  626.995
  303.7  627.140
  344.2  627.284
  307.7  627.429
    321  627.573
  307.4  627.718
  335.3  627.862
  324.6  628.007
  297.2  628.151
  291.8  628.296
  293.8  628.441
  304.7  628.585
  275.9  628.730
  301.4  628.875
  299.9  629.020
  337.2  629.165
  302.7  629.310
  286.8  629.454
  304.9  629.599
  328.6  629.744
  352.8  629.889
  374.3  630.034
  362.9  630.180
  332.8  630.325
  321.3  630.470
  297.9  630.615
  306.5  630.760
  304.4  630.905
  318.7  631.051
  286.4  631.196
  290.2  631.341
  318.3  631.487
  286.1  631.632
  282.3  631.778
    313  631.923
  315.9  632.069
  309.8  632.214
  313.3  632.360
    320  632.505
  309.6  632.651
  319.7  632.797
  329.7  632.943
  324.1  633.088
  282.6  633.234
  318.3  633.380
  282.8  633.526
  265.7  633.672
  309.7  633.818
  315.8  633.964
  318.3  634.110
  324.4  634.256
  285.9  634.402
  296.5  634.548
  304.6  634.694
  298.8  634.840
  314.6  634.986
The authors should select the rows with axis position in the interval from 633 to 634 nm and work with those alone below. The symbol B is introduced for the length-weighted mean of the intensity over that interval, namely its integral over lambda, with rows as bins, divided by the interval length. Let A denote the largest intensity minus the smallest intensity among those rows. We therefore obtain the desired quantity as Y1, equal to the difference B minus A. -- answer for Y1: 241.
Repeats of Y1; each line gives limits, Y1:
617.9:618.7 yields 267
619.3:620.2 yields 246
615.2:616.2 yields 264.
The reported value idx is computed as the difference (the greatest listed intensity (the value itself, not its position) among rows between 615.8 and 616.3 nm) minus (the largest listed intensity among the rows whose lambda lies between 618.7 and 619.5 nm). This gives -8.5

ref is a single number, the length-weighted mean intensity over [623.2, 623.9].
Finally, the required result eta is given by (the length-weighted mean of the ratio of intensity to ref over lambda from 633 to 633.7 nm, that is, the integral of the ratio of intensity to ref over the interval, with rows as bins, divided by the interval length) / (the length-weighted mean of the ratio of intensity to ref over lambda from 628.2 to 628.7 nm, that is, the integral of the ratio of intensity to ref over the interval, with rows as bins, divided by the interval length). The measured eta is 1.01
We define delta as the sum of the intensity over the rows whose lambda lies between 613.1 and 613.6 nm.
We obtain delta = 1275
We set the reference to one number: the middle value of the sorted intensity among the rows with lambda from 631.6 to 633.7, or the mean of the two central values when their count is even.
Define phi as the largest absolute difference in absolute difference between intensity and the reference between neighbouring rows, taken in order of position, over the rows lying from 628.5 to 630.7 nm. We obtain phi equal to 30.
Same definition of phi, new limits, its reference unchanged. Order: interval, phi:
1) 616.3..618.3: 27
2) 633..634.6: 44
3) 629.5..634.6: 44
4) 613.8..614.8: 20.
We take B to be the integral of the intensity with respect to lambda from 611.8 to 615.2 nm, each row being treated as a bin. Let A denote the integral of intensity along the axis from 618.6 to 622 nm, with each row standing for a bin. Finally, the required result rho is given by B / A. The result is 0.998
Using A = 1069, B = 1067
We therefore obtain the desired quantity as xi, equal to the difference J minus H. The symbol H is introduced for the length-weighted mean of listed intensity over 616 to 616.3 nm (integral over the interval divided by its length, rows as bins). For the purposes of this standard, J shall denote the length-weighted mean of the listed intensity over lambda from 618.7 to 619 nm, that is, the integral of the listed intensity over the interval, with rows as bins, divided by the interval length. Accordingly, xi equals 20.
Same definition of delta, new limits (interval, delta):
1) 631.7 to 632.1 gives 911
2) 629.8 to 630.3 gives 1090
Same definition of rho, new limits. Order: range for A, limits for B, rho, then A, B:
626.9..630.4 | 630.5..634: 0.965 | 1107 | 1068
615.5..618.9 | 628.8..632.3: 1.052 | 1044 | 1099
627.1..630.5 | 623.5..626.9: 0.941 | 1079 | 1015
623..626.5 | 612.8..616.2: 1.022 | 1046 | 1069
